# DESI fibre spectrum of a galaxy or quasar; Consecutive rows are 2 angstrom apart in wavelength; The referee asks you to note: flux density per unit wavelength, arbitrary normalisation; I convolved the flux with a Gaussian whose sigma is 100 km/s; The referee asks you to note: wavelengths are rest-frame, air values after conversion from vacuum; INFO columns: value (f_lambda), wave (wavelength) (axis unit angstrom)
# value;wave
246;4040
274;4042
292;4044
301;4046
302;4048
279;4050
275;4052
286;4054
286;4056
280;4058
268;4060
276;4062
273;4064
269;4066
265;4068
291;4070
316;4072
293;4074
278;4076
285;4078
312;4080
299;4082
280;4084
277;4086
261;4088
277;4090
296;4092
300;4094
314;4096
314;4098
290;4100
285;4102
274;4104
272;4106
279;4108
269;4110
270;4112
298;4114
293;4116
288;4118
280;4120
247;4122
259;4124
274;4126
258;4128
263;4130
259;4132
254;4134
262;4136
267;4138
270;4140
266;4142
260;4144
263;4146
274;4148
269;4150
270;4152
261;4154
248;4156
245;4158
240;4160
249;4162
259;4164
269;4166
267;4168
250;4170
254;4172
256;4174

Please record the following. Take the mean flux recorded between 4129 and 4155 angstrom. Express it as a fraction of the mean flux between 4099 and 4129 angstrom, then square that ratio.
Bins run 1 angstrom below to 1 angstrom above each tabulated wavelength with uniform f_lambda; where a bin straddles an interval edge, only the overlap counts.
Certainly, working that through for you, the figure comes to 0.92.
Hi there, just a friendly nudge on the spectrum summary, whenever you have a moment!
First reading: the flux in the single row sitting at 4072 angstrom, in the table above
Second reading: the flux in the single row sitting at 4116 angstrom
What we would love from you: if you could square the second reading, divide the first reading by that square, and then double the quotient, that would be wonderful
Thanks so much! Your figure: 0.0074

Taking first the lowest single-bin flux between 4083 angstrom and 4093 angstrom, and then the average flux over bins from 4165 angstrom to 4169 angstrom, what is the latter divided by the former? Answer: 1.03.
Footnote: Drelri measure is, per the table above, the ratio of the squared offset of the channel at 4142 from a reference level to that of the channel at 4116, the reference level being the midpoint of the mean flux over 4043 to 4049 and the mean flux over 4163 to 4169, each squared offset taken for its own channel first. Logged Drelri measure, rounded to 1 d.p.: 1.9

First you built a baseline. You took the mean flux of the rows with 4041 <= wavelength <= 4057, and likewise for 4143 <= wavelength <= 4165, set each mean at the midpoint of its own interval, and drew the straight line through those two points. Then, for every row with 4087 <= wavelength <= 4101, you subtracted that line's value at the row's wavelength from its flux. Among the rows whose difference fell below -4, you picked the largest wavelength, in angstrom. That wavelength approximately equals 4088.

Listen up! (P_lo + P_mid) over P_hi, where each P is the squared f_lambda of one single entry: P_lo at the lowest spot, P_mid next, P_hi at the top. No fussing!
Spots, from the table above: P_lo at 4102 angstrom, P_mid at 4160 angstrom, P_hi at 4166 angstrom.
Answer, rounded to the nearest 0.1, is 1.9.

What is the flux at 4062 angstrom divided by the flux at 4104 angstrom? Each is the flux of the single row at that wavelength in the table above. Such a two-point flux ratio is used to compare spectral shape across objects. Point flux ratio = 1.01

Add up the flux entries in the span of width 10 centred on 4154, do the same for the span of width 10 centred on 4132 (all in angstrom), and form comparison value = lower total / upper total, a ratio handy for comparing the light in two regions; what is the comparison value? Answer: 1.00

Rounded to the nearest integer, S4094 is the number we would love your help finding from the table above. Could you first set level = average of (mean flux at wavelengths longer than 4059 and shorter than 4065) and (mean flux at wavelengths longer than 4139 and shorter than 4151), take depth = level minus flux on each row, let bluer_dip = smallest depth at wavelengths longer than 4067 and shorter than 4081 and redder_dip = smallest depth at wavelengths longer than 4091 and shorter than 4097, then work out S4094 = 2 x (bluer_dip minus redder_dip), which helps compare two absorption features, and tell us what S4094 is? -4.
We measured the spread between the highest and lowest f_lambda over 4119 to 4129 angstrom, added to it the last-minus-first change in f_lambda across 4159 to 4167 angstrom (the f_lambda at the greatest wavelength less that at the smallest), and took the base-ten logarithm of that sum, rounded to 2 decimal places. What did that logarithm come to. 1.79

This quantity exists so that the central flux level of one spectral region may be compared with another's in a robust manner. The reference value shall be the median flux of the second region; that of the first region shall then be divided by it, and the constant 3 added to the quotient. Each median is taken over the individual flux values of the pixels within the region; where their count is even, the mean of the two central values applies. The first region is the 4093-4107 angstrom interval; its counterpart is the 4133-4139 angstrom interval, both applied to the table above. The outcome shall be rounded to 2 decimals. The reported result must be 4.11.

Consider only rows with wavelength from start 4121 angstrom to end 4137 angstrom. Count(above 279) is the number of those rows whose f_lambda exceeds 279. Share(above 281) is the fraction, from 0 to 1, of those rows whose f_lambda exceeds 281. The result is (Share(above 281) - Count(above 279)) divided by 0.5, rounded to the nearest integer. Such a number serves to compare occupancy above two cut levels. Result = 0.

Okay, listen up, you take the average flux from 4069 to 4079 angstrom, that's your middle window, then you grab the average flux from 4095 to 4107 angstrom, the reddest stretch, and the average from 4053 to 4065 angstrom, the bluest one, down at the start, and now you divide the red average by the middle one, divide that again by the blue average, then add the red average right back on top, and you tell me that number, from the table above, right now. 292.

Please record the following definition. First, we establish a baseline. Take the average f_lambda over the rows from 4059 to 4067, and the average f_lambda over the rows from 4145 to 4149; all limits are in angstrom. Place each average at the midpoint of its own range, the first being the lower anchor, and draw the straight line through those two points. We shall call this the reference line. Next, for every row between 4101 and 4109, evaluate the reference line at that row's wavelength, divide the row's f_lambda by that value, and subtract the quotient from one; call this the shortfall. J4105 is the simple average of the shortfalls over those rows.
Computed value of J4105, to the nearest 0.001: -0.028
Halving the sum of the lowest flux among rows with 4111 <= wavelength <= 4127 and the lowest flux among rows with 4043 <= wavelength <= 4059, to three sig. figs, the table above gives 261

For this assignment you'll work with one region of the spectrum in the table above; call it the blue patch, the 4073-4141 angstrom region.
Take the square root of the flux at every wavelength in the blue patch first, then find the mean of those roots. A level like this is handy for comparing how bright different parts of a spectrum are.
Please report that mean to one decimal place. 16.7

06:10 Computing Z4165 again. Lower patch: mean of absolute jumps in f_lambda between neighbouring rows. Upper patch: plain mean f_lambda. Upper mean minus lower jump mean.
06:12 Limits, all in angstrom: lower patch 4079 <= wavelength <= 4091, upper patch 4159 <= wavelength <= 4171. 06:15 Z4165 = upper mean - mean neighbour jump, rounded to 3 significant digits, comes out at 242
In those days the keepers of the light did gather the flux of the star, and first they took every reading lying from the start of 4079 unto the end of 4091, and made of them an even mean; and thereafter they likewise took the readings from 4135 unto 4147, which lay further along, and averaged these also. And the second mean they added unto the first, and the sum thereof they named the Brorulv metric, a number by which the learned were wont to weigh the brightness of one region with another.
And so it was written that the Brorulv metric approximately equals 549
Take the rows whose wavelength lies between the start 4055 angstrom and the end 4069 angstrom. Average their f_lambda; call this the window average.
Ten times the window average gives 2739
